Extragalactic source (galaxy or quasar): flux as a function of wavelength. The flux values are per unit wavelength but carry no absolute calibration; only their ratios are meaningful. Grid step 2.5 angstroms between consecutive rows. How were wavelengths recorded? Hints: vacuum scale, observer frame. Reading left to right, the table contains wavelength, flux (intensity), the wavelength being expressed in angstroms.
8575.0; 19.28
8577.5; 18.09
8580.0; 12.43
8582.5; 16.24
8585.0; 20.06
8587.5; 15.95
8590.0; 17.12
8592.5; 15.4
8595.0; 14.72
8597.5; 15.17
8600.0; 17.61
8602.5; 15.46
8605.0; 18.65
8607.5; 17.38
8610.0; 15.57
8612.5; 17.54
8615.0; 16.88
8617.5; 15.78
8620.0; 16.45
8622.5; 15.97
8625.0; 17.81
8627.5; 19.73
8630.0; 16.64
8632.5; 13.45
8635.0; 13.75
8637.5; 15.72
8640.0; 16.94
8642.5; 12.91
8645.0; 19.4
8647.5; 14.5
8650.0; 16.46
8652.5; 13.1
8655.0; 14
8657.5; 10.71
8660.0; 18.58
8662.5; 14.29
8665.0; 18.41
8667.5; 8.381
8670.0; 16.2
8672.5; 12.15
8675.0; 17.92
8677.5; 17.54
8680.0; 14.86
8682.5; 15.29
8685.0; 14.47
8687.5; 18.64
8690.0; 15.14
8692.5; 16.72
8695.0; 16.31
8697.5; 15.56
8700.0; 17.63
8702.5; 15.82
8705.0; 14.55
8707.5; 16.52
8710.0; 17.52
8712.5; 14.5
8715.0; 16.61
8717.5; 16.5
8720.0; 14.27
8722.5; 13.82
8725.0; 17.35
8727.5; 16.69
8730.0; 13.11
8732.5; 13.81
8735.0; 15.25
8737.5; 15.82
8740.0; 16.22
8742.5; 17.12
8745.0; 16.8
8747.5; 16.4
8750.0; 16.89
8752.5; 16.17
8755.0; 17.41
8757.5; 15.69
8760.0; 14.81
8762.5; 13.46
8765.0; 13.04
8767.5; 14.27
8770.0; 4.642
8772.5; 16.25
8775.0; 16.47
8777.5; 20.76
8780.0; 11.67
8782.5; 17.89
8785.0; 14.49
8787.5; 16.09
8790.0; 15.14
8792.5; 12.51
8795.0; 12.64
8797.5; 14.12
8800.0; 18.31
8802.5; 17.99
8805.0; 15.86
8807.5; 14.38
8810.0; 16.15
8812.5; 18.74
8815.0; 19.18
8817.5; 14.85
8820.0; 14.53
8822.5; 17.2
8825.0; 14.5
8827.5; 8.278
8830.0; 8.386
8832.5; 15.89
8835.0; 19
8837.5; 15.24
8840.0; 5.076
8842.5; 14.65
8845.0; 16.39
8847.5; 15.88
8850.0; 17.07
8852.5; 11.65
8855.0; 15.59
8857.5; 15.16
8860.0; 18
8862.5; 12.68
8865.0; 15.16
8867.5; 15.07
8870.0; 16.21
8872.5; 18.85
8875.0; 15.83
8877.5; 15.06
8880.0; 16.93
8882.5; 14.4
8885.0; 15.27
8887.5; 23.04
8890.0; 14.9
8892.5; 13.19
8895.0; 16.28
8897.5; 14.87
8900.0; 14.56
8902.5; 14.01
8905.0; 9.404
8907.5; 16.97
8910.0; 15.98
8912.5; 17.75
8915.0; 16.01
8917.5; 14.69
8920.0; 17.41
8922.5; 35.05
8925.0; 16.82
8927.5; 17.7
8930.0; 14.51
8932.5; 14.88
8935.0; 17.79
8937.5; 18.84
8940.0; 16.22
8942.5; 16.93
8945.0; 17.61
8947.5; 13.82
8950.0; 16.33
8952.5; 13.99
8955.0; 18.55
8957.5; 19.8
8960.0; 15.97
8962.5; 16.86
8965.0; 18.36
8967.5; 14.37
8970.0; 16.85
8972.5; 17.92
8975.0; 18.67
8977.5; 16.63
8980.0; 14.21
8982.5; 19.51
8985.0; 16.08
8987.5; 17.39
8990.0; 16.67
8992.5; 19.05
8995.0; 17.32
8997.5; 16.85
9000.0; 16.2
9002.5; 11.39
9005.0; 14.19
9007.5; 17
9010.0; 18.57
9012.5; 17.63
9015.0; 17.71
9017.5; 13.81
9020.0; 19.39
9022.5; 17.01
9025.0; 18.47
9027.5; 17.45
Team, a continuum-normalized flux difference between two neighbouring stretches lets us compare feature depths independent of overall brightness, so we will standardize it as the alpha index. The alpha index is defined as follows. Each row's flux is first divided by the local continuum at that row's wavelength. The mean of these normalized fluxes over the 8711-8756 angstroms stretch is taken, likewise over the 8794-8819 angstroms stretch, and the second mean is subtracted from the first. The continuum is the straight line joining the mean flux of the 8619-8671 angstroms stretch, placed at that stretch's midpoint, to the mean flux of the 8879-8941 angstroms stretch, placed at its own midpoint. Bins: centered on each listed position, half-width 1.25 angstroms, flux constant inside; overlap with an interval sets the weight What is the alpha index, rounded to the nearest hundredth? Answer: 0.00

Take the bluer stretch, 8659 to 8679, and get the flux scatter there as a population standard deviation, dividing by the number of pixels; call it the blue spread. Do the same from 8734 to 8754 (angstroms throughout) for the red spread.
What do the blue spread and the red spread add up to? 4.0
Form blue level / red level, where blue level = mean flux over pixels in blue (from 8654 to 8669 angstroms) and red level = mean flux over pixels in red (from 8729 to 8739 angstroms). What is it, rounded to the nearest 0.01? 0.97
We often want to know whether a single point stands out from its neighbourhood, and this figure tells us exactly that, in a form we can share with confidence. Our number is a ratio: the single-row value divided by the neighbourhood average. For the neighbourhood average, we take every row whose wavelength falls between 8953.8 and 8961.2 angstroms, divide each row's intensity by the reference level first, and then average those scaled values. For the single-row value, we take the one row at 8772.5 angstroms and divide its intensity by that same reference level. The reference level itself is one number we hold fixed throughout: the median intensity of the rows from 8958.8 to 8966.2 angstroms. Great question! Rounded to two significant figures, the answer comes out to 0.90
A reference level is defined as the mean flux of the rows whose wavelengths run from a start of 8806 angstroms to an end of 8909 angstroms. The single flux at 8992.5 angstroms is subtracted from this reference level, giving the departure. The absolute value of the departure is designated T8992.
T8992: 4.0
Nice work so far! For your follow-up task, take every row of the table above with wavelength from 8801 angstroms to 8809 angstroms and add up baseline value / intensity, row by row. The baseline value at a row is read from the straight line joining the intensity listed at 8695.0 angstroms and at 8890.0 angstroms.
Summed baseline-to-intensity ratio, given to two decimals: 2.92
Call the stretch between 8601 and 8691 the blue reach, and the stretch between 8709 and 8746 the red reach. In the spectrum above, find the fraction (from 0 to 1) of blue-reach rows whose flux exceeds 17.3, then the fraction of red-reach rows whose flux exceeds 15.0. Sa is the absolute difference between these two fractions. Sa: 0.36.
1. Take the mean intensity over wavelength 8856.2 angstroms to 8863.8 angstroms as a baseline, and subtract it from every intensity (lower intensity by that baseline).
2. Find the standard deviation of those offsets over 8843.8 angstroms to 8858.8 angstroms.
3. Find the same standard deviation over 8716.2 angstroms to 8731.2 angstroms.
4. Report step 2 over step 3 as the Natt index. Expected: 1.1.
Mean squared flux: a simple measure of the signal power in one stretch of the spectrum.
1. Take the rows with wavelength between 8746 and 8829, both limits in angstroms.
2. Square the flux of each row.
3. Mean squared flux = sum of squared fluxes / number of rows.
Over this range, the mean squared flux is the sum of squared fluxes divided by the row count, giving 239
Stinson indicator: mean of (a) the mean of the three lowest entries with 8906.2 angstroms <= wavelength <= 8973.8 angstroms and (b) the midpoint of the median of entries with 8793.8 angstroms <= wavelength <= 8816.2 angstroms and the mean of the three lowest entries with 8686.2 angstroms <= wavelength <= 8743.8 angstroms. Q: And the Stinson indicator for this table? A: 14.5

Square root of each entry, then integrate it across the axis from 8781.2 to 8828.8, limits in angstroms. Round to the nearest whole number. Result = 186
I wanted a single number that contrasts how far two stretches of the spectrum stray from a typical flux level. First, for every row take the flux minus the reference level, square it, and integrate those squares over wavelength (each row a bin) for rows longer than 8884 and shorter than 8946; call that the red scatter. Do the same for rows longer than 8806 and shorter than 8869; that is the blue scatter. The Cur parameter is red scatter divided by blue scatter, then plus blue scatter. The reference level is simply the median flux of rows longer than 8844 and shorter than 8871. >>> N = 732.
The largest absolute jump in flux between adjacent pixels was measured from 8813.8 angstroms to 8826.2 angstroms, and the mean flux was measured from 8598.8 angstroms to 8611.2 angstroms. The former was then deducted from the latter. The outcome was 12.6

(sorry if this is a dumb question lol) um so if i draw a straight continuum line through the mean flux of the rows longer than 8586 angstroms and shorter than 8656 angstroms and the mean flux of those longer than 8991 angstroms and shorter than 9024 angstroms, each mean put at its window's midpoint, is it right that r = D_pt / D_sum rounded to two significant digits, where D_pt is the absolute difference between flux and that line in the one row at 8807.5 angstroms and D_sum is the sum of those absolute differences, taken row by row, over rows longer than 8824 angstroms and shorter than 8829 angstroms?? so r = 0.20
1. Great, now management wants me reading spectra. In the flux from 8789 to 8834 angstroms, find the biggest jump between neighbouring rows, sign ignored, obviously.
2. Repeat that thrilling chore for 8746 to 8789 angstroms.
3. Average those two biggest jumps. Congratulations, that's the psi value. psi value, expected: 10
